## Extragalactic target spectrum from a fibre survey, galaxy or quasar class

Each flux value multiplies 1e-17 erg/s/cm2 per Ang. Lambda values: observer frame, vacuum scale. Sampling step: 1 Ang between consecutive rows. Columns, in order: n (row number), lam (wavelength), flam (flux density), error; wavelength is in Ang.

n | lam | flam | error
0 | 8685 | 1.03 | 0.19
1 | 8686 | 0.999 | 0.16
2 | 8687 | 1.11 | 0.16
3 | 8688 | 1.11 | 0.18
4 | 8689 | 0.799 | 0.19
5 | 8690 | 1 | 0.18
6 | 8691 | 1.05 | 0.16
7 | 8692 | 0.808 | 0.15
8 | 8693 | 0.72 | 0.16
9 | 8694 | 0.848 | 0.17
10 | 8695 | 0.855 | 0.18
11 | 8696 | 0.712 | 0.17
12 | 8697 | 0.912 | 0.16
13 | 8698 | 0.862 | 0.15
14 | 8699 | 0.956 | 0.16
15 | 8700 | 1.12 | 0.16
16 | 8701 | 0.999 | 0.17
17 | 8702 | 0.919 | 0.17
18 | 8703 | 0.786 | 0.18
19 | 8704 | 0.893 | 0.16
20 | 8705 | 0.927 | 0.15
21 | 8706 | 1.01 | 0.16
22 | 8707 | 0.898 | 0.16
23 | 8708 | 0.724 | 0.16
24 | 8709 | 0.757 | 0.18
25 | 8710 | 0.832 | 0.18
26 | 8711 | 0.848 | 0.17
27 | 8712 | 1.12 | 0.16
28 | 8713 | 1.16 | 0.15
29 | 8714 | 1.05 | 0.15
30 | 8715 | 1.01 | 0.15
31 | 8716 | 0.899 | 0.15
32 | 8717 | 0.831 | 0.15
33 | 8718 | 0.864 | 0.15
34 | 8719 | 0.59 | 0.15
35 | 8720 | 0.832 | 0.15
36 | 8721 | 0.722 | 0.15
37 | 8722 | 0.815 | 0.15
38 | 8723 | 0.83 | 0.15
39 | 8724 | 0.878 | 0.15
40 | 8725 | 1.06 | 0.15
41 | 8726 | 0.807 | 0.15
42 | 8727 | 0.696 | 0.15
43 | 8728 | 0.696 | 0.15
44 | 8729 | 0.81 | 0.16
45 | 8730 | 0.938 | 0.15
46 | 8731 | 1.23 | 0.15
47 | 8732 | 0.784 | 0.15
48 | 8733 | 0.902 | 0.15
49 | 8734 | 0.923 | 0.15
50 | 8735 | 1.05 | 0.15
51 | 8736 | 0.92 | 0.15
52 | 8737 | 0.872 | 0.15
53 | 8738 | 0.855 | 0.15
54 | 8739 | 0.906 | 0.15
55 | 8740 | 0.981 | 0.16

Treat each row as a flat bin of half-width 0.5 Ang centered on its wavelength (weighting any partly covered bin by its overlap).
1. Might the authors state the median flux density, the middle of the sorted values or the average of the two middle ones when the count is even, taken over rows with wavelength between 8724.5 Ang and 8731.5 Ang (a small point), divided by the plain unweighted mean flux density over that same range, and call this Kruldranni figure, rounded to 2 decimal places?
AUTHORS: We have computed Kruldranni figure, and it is 0.91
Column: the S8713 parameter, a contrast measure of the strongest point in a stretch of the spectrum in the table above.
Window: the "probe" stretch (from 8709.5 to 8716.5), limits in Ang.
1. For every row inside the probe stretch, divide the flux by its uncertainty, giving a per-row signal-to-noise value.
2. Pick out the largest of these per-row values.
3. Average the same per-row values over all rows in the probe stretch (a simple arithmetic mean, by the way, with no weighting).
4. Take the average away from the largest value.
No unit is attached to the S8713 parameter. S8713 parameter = 1.44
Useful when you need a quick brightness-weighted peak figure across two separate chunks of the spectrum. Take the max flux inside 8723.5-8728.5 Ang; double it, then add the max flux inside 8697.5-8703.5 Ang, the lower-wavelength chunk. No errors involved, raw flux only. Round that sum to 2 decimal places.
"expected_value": 3.24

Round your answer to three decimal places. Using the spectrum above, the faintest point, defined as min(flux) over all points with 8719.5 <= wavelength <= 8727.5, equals 0.696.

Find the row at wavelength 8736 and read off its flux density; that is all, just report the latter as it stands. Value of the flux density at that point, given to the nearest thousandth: 0.920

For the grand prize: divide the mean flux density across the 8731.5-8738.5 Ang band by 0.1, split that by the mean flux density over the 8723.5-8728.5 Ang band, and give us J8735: 10.9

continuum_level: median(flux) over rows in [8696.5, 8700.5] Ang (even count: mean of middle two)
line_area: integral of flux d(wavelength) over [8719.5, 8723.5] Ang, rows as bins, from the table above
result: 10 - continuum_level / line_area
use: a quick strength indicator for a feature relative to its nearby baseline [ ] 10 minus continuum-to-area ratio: 9.71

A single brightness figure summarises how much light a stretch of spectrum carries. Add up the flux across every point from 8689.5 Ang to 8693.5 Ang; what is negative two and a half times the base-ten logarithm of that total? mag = -1.38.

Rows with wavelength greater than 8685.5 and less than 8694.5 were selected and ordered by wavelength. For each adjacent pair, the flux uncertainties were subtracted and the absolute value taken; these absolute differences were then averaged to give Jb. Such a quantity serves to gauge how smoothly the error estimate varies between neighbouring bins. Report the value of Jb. 0.011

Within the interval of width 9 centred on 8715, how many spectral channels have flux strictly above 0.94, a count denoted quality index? 4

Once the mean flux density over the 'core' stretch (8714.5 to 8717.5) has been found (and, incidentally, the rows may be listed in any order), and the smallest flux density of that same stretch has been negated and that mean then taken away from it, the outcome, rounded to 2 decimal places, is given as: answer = -1.74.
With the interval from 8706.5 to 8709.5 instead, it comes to -1.52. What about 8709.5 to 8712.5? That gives -1.77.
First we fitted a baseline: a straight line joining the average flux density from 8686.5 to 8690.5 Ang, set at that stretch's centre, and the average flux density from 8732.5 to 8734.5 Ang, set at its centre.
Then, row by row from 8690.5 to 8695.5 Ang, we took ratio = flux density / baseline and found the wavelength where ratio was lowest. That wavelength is 8693 Ang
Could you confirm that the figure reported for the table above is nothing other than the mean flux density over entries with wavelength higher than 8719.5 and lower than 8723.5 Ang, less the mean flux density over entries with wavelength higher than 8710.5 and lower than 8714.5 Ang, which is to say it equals -0.24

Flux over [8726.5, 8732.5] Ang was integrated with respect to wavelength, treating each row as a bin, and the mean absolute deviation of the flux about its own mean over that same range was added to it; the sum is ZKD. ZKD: 5.3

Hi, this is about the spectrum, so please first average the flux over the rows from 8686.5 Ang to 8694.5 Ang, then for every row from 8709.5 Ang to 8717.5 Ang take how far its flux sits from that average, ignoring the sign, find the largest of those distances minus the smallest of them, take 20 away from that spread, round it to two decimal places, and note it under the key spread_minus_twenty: -19.80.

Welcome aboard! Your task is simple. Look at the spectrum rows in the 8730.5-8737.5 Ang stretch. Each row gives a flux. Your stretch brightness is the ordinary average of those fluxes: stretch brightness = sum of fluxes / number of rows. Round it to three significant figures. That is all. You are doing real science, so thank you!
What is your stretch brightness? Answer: 0.954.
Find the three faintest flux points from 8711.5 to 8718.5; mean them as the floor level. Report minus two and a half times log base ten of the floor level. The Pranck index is 0.16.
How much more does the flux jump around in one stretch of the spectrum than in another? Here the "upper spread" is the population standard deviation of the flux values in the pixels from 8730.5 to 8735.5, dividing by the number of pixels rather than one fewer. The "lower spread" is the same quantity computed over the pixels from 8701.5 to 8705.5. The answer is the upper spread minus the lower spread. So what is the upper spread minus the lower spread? 0.10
